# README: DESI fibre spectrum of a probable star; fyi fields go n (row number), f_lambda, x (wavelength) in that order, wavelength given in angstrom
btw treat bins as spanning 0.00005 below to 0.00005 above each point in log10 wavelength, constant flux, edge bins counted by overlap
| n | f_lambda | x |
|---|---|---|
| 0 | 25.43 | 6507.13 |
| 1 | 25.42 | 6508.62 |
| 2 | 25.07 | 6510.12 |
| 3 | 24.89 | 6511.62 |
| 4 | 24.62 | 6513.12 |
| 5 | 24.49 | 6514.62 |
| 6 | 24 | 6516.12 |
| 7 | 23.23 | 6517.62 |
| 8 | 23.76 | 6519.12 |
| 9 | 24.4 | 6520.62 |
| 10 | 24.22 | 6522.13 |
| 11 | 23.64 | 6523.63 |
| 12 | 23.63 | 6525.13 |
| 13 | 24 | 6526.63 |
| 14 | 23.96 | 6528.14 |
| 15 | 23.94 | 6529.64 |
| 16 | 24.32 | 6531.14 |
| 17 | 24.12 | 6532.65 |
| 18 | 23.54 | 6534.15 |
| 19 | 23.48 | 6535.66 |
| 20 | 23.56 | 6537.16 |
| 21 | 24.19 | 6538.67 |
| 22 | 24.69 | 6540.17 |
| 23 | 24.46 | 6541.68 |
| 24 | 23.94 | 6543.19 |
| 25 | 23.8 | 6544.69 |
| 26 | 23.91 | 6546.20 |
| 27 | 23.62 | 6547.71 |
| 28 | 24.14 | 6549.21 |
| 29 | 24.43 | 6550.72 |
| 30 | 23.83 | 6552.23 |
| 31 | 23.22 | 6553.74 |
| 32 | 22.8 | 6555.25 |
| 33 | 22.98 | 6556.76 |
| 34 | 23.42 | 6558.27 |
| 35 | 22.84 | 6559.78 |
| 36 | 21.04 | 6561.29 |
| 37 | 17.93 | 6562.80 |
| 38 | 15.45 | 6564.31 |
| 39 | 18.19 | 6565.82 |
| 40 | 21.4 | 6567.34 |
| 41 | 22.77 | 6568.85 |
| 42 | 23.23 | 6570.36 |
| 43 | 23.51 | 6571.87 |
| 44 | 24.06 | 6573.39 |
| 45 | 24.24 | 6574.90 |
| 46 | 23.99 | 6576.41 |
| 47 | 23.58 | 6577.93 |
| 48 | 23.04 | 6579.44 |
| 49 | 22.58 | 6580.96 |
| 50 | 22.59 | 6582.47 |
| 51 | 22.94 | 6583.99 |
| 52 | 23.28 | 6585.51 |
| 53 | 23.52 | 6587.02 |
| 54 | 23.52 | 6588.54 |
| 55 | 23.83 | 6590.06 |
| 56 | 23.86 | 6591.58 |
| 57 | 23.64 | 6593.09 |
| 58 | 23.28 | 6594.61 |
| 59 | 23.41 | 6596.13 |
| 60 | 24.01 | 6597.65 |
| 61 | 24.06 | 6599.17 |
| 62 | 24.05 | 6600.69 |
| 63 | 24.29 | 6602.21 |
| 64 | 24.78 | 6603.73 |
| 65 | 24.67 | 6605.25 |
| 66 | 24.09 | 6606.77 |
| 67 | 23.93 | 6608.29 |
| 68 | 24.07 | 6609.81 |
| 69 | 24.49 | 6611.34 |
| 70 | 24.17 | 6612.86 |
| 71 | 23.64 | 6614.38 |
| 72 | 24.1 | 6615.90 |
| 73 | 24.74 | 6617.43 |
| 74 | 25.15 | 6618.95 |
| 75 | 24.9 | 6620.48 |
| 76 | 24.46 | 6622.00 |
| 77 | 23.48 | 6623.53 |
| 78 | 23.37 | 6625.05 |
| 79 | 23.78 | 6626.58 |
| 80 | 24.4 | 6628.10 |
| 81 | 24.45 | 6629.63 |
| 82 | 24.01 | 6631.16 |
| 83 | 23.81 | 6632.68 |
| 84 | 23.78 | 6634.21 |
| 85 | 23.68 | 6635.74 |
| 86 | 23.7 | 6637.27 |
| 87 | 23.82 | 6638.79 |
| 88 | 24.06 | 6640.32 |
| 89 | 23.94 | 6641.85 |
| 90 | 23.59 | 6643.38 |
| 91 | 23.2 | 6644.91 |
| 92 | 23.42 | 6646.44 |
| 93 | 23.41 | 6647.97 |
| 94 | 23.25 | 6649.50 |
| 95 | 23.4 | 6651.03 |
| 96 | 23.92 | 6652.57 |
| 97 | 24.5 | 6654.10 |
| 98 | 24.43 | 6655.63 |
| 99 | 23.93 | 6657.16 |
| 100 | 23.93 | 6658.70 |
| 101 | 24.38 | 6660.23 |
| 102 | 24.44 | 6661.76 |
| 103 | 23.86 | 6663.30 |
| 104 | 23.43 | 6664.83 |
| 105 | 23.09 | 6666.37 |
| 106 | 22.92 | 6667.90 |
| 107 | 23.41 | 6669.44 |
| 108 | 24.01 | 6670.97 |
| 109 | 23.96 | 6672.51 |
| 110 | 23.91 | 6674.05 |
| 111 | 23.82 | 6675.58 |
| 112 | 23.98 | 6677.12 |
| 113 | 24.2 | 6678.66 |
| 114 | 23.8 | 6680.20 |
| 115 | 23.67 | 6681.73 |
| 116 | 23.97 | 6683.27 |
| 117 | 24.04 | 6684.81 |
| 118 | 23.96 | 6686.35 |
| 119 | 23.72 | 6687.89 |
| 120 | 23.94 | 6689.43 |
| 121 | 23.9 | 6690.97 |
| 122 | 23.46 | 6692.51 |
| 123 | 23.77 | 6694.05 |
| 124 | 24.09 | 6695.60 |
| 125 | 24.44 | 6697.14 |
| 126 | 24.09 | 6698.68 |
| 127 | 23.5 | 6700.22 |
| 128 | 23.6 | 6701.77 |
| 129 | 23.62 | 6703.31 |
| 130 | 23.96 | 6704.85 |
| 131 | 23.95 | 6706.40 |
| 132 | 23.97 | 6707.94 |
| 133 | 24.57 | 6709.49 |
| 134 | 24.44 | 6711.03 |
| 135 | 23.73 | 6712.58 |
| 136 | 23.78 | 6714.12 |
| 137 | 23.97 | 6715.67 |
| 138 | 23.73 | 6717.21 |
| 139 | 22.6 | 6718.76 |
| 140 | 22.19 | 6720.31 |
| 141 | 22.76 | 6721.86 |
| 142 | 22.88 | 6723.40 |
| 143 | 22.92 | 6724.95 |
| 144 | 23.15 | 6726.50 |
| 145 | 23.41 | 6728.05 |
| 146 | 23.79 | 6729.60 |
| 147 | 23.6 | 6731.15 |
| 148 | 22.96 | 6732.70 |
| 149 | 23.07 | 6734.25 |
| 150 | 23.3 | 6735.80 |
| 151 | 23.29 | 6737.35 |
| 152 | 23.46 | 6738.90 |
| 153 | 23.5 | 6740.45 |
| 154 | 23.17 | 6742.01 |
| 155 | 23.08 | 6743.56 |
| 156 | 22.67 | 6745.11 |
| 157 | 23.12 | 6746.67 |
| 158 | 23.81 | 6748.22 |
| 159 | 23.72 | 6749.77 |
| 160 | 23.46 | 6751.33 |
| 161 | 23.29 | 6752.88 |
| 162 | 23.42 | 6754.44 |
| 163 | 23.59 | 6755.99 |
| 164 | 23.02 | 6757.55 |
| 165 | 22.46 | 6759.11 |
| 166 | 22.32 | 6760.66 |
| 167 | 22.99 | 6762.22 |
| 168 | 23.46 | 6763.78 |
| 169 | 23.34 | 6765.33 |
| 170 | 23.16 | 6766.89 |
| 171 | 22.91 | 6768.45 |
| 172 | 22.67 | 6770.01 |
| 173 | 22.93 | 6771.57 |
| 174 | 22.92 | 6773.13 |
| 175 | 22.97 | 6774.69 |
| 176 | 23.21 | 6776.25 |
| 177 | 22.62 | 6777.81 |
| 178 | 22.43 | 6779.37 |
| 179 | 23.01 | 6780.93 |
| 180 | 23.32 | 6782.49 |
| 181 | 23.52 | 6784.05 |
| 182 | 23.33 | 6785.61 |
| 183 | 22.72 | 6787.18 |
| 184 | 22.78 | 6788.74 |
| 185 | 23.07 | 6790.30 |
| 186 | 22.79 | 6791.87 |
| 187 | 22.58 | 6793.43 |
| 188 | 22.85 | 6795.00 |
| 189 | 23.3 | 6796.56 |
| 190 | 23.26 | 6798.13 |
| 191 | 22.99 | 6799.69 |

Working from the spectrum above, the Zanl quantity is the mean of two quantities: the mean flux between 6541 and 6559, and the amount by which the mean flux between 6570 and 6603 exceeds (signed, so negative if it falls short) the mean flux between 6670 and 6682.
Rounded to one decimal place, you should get 11.7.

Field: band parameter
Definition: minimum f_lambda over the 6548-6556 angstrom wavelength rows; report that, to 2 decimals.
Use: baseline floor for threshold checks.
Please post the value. 22.80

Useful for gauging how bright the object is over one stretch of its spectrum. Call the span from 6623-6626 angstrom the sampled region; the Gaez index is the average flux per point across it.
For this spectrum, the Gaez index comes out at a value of 23.4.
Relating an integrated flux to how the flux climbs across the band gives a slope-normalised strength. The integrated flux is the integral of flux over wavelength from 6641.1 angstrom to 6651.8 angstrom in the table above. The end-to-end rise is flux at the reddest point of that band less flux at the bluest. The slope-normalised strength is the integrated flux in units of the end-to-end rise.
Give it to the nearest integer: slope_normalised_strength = -465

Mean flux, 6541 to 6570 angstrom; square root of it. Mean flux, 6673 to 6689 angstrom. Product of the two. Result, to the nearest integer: 113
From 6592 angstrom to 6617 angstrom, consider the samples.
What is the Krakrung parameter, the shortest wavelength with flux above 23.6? 6593.09 angstrom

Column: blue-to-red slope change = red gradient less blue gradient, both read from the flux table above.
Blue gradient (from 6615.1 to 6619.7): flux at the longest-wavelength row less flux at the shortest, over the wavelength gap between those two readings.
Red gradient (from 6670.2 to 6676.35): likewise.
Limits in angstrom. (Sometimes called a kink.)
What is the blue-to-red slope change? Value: -0.39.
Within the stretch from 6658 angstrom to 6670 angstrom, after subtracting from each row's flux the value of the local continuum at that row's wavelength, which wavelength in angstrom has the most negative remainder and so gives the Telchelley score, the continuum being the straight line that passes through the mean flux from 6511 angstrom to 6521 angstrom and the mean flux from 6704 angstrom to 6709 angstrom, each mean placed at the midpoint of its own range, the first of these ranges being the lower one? 6667.90 angstrom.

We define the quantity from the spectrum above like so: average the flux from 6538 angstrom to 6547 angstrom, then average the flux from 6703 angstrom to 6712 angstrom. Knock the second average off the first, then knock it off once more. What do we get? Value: -24.0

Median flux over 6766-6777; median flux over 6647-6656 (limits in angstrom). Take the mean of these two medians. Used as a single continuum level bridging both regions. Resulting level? 23.3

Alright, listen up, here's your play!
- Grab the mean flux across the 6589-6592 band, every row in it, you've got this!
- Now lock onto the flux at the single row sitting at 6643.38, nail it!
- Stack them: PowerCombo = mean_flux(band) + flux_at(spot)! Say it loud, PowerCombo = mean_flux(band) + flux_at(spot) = 47.4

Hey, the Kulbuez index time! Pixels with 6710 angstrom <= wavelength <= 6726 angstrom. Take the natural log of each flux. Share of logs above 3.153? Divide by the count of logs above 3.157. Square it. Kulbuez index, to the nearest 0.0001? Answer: 0.0100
